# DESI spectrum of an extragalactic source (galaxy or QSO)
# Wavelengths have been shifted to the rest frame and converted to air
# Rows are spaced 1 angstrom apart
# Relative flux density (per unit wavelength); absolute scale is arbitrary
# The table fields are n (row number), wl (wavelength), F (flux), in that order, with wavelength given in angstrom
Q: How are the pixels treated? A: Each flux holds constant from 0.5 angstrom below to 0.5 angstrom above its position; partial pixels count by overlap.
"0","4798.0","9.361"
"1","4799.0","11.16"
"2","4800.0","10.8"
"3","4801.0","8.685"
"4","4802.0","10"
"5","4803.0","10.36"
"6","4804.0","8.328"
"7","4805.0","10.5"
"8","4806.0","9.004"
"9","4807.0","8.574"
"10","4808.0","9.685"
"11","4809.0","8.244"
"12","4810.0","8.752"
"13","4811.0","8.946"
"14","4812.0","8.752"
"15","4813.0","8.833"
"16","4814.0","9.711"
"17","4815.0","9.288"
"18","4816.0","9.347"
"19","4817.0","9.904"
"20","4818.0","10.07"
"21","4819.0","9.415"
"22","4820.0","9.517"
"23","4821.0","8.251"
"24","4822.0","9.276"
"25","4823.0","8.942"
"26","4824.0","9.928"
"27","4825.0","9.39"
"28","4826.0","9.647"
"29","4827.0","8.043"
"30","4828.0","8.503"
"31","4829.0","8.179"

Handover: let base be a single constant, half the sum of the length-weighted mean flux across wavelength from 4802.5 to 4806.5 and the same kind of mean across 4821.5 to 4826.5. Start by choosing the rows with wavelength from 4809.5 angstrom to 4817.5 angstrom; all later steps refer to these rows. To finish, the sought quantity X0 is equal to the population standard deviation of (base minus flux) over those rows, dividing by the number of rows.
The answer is 0.42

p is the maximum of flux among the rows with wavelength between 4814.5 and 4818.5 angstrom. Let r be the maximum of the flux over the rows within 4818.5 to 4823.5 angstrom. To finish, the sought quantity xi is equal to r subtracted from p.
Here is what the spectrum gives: 0.6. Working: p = 10.07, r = 9.517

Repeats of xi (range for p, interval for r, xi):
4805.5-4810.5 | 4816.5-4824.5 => -0.4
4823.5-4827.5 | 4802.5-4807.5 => -0.6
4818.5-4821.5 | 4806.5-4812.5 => -0.2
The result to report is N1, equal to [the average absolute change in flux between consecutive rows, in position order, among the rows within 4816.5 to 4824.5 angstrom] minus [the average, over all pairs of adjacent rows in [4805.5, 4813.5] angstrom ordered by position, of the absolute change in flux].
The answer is 0.1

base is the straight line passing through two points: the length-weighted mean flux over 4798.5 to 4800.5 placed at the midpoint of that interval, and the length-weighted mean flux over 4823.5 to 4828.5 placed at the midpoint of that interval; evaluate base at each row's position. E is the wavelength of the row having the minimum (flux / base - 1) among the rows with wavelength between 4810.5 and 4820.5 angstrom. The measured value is 4812.0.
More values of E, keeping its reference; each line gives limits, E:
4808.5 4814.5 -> 4809.0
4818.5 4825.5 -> 4821.0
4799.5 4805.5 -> 4804.0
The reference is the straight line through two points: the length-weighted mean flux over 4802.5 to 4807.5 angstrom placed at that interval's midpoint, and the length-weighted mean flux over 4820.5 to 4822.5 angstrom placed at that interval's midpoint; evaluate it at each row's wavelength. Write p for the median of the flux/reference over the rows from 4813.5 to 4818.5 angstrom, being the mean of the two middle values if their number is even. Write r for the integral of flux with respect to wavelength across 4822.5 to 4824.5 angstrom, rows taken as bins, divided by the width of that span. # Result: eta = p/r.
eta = 0.114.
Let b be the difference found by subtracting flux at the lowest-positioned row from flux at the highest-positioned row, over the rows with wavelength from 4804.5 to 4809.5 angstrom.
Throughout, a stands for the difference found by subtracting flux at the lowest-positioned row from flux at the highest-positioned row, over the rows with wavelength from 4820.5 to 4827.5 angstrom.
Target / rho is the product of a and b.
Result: 0.47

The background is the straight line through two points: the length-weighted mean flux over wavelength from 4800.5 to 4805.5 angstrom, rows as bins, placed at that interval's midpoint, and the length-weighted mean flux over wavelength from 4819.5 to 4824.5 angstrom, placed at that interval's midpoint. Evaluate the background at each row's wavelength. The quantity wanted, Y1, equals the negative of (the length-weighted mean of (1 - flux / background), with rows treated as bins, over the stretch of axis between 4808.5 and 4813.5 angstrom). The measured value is -0.075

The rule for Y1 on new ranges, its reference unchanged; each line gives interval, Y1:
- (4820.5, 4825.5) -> 0.000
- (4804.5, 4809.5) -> -0.031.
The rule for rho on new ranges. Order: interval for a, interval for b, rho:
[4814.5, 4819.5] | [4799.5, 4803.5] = -0.06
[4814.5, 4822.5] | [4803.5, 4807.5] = 0.00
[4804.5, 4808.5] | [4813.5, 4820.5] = 0.16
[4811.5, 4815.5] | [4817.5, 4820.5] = -0.30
